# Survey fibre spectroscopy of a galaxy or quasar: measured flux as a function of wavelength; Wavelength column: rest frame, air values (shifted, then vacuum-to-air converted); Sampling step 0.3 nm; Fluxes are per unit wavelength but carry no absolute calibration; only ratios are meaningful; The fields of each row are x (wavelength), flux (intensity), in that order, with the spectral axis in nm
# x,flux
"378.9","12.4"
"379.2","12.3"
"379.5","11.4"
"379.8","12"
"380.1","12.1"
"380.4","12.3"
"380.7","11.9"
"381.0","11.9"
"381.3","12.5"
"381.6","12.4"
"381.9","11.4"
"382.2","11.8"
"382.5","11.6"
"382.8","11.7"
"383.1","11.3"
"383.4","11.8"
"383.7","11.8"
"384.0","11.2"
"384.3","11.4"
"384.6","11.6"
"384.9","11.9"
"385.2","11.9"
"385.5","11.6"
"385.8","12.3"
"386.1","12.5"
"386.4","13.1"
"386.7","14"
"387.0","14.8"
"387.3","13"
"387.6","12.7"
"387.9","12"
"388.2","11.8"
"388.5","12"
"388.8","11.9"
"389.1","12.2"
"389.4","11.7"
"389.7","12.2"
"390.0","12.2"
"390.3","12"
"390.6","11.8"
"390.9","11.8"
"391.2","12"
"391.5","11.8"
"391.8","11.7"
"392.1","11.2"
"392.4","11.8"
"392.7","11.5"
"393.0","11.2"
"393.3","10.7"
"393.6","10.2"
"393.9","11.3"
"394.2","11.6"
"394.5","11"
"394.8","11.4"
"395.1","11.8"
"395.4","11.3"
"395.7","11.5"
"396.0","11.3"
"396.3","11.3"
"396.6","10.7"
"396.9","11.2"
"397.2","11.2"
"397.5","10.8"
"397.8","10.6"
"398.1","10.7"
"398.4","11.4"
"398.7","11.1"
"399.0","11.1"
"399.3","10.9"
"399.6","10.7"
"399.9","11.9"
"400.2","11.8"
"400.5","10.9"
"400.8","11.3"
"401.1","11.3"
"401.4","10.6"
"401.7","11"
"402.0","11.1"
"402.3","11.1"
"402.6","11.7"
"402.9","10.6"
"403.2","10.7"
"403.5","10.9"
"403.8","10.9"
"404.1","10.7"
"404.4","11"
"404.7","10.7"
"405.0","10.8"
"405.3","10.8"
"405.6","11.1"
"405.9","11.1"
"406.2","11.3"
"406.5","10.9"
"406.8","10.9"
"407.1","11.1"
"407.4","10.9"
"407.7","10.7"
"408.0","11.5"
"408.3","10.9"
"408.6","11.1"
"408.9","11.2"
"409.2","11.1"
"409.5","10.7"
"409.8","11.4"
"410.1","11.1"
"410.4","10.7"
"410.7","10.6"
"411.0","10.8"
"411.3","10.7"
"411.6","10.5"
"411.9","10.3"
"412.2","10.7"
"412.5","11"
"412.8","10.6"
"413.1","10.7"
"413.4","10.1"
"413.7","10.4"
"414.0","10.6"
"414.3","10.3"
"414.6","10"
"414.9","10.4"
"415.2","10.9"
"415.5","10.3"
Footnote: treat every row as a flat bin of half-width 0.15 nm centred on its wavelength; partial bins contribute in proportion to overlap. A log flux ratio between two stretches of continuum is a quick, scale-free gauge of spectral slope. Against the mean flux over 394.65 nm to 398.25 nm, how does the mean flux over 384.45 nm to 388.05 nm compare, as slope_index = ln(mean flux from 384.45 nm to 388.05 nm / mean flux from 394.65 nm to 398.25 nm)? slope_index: 0.12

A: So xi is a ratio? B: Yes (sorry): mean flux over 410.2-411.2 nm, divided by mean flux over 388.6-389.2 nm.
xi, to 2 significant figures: 0.89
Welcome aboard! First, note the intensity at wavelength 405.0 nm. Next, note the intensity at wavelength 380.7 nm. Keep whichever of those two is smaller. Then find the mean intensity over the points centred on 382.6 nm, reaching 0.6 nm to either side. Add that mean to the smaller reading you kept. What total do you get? 22.4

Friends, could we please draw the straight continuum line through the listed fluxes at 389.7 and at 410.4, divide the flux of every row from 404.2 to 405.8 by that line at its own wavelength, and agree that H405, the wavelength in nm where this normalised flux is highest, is 405.6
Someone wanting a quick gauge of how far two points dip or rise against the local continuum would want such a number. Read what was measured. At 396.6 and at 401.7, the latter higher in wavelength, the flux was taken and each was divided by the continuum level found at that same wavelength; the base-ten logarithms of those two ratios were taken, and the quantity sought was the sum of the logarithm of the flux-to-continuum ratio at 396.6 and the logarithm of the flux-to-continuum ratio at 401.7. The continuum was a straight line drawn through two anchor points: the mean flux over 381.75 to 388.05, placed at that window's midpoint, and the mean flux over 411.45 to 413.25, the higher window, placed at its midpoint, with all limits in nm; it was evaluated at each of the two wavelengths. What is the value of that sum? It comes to -0.04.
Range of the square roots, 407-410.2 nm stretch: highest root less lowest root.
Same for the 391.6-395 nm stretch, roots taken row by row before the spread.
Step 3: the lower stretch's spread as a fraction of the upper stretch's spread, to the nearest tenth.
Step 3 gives 2.0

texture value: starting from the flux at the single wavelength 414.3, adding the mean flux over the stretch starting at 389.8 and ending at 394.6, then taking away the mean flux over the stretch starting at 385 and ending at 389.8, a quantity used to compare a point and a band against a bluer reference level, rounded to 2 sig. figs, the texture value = 9.3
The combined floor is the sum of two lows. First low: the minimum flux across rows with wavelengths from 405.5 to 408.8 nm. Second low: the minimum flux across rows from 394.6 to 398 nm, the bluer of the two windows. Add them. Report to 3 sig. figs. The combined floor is 21.3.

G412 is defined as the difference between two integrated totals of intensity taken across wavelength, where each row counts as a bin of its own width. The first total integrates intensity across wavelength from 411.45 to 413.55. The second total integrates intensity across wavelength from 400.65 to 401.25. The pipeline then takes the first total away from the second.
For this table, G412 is -15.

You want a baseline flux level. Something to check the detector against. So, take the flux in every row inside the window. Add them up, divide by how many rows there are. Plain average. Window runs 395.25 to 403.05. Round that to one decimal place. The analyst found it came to 11.1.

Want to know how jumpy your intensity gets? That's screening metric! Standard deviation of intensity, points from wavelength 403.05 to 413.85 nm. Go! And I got 0.29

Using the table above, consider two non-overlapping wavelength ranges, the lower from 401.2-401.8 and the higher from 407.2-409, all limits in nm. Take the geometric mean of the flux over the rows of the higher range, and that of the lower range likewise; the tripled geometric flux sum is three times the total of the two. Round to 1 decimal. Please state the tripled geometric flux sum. 65.5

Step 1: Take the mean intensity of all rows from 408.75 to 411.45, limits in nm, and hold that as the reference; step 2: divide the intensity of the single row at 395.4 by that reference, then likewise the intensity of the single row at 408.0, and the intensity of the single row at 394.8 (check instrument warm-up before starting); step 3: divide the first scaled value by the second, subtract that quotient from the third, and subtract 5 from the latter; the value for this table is -4.94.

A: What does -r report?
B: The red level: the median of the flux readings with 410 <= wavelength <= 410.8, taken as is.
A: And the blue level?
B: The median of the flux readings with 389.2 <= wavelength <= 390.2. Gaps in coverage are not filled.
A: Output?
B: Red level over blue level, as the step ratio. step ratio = 0.877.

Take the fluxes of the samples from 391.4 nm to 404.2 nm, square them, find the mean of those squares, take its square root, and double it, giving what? 22.3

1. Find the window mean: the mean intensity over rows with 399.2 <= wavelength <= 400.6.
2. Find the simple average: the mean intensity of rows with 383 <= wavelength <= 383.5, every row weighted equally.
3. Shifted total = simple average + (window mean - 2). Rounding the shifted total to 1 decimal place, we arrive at 20.8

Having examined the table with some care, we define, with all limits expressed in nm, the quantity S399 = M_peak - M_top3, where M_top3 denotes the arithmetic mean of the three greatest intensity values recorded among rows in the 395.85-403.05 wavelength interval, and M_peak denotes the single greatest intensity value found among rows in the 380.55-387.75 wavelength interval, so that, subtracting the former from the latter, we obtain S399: 3.0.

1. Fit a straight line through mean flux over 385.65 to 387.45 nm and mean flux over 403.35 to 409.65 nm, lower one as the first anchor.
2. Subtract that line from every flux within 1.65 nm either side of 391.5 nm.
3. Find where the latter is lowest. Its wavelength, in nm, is 392.1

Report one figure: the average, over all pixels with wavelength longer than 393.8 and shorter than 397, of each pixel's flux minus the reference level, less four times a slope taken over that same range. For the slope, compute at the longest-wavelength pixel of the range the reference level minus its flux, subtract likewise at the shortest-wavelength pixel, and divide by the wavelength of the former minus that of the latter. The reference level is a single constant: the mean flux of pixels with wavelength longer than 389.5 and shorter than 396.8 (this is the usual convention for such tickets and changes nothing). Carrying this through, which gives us -0.3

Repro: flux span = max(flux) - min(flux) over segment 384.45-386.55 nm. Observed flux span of 1.5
